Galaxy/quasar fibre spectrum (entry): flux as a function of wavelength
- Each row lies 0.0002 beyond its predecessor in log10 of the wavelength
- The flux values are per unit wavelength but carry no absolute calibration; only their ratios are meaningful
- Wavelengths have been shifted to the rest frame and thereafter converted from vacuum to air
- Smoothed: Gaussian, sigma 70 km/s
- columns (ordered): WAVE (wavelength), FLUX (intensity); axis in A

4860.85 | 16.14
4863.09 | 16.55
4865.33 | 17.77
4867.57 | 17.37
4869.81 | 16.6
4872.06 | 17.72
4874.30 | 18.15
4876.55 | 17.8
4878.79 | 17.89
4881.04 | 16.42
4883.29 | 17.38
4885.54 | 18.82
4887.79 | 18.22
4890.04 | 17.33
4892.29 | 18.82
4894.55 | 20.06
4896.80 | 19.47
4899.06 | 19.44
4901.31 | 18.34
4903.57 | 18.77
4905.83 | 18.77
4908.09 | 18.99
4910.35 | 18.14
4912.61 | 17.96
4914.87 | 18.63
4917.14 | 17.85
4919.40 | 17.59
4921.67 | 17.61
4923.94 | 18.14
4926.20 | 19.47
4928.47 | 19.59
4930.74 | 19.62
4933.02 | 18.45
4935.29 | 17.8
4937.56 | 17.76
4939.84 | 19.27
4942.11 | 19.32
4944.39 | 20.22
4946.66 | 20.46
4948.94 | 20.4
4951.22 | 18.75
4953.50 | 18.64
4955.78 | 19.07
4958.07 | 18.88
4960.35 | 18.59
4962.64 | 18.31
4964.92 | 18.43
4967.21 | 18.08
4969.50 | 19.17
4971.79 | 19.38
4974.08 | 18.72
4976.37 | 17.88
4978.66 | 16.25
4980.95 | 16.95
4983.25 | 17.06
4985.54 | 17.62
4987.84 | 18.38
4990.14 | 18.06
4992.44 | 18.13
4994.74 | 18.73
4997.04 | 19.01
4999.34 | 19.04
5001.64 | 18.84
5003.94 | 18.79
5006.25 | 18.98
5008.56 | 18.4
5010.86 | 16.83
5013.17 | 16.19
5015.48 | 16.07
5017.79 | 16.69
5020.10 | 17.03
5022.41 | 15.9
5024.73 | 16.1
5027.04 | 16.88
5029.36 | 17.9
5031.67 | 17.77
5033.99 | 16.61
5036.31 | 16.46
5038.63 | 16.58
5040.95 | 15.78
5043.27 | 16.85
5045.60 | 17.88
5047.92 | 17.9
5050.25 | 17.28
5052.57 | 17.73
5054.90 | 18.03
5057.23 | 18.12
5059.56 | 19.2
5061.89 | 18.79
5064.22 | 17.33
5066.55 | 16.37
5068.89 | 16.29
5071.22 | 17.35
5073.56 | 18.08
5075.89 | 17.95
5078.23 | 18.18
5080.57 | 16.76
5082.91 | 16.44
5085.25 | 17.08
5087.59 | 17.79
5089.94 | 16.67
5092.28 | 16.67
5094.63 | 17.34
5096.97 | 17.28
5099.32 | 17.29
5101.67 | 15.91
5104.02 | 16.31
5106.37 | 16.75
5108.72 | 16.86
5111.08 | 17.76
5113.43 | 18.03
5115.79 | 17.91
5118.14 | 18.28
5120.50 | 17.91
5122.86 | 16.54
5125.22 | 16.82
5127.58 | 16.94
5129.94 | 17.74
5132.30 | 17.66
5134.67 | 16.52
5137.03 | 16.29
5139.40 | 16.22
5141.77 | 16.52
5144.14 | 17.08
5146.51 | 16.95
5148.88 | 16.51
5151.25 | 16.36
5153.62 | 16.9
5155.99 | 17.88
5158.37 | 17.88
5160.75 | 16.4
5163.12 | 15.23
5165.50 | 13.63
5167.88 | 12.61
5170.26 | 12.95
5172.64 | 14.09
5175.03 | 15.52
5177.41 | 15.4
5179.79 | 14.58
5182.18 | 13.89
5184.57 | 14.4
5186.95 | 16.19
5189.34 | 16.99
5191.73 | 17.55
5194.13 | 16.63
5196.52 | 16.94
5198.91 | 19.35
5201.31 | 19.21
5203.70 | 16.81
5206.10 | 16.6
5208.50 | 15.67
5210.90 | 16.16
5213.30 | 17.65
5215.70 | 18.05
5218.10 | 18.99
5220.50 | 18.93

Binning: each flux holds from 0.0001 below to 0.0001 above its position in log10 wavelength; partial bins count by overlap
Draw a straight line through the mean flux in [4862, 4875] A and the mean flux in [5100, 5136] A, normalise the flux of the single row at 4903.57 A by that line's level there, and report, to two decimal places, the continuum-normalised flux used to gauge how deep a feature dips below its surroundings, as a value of 1.08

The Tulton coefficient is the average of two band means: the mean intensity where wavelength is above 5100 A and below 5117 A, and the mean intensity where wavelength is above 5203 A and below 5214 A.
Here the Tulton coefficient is 16.8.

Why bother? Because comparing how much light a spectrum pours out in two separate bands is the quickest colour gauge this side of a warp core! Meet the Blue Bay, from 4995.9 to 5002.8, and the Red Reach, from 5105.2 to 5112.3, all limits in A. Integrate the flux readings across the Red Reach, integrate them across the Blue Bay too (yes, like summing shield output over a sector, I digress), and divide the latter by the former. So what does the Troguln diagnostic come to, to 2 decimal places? 1.08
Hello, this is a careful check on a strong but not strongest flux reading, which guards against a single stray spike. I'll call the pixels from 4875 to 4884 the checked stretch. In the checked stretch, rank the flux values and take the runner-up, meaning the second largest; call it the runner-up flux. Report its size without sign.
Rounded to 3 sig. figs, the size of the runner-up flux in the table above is 17.8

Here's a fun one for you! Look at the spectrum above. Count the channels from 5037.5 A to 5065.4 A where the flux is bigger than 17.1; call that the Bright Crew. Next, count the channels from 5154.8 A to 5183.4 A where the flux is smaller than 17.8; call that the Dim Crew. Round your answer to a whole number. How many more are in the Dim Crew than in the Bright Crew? 1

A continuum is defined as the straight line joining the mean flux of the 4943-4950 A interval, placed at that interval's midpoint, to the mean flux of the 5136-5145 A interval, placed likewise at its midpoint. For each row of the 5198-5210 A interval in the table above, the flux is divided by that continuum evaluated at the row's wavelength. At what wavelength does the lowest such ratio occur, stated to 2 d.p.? 5208.50 A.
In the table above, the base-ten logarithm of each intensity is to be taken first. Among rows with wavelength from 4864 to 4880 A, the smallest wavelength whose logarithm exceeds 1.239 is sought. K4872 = 4865.33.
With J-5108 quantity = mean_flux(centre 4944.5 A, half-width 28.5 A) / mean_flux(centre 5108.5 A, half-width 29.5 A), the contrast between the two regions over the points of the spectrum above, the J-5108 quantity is 1.10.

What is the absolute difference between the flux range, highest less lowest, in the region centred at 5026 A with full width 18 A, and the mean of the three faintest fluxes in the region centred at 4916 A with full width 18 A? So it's 15.7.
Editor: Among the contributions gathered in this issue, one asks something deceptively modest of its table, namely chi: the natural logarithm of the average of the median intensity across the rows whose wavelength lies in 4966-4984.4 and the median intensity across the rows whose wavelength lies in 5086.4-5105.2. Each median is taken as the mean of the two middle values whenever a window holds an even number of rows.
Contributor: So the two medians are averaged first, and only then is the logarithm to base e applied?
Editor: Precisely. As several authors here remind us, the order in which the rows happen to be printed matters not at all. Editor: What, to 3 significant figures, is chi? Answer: 2.86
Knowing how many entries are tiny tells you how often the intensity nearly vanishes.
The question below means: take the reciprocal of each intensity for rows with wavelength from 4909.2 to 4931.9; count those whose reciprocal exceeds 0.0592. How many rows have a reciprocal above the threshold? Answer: 0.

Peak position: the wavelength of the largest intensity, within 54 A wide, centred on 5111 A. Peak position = 5118.14 A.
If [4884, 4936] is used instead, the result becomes 4894.55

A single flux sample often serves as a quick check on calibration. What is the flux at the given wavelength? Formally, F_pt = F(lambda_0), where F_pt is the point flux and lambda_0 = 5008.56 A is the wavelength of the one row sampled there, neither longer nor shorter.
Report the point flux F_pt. 18.4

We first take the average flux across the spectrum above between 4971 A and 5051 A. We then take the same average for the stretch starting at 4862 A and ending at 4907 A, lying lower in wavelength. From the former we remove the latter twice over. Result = -18.7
